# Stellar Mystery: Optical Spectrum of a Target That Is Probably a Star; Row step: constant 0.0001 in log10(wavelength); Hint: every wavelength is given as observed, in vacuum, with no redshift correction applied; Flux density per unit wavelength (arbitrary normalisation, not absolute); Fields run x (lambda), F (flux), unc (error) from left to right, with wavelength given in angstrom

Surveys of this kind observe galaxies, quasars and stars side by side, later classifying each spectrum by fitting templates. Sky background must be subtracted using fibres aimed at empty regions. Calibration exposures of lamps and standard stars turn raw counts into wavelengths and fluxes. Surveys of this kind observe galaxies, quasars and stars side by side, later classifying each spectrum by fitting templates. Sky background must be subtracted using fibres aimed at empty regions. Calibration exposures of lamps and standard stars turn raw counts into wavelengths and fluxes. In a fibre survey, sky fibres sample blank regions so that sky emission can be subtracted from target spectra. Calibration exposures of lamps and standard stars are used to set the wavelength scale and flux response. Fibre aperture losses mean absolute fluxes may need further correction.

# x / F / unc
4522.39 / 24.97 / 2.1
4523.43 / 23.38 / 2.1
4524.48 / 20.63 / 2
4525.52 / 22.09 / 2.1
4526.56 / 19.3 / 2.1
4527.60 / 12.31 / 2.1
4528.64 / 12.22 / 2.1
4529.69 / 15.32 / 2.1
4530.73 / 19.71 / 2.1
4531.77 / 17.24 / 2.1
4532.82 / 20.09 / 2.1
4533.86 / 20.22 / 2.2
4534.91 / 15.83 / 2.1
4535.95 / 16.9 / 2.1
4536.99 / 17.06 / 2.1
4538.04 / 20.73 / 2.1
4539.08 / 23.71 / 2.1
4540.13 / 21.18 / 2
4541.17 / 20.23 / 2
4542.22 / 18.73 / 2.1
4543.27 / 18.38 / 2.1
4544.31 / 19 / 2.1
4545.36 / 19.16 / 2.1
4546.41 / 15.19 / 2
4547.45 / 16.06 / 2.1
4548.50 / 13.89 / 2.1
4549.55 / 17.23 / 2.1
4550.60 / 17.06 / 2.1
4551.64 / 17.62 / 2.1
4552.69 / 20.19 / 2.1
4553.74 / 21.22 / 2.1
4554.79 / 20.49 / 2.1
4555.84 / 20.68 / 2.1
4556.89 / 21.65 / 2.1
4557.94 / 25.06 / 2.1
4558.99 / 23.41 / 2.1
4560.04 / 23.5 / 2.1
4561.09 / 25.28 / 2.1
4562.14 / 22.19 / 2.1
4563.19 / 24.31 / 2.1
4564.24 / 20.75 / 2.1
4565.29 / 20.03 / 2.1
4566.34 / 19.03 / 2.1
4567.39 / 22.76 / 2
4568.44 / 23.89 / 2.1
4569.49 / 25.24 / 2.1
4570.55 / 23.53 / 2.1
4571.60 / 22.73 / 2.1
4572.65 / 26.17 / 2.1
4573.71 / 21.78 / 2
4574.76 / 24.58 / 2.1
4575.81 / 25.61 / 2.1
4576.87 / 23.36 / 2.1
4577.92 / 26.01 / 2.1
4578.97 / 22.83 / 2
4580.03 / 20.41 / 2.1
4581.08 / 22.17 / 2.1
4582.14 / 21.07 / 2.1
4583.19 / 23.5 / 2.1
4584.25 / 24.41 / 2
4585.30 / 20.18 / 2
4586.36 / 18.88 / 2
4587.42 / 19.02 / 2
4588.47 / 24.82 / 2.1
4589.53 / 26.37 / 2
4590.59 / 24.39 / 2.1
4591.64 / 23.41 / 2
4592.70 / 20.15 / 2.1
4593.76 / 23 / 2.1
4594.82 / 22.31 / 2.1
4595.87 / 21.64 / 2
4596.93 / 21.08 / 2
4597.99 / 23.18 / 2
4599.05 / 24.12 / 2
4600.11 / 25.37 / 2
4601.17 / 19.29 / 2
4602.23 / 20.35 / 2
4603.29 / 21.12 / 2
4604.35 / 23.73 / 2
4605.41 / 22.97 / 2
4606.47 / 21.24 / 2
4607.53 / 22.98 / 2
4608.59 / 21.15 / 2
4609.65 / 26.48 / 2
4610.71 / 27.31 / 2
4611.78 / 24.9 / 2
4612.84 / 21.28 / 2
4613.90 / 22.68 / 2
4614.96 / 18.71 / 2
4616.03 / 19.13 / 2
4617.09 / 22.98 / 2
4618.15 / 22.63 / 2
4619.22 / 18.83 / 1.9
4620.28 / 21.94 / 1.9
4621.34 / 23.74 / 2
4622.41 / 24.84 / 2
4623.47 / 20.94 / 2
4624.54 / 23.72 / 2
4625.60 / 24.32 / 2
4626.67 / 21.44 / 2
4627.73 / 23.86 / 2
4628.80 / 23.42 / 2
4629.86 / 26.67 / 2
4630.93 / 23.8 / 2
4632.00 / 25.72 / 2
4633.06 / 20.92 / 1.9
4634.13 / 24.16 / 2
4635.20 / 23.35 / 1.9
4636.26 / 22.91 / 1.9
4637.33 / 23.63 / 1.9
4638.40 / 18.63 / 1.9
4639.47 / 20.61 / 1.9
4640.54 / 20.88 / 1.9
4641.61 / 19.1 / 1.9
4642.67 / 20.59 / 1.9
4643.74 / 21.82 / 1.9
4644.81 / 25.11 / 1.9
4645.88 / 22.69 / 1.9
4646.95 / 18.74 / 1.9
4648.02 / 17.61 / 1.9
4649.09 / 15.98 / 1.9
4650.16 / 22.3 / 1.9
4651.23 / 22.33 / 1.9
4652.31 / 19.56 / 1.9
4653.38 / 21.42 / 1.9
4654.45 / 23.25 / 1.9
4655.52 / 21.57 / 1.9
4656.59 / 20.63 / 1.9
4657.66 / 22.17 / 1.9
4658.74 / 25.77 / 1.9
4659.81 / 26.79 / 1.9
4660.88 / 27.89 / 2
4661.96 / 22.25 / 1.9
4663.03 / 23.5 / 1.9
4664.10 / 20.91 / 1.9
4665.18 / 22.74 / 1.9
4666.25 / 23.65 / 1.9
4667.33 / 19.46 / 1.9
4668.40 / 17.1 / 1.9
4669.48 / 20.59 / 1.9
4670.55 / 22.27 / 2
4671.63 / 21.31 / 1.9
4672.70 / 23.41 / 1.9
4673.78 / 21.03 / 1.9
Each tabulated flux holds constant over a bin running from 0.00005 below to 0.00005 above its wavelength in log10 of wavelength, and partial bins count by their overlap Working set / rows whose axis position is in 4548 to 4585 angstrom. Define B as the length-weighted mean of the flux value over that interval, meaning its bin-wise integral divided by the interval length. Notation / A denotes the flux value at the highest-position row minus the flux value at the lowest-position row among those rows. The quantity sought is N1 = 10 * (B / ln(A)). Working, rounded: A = 11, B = 22.1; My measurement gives 94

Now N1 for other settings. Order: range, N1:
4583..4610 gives 206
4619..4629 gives 150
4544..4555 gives 447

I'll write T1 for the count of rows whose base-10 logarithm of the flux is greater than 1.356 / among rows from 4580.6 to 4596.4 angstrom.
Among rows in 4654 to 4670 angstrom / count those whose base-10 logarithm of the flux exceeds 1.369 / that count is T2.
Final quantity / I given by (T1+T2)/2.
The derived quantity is 6.0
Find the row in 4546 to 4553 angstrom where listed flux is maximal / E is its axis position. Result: 4552.69 angstrom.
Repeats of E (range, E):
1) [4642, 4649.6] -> 4644.81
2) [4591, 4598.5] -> 4591.64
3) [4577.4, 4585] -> 4577.92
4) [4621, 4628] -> 4622.41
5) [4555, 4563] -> 4561.09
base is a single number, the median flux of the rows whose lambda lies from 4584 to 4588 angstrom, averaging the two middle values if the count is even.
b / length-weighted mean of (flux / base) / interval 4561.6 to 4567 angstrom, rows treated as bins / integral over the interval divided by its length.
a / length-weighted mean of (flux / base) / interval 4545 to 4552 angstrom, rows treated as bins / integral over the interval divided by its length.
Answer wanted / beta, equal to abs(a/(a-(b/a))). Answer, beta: 1.9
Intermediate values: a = 0.84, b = 1.09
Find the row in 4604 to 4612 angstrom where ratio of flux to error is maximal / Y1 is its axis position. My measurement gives 4610.71 angstrom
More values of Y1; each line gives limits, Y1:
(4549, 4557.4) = 4556.89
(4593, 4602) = 4600.11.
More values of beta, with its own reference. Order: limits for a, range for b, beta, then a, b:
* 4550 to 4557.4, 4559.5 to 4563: 5.4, 1.01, 1.21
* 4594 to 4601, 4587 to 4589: 6.1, 1.16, 1.13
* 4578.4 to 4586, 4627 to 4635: 31.2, 1.12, 1.22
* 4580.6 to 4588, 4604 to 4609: 28.2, 1.09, 1.14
